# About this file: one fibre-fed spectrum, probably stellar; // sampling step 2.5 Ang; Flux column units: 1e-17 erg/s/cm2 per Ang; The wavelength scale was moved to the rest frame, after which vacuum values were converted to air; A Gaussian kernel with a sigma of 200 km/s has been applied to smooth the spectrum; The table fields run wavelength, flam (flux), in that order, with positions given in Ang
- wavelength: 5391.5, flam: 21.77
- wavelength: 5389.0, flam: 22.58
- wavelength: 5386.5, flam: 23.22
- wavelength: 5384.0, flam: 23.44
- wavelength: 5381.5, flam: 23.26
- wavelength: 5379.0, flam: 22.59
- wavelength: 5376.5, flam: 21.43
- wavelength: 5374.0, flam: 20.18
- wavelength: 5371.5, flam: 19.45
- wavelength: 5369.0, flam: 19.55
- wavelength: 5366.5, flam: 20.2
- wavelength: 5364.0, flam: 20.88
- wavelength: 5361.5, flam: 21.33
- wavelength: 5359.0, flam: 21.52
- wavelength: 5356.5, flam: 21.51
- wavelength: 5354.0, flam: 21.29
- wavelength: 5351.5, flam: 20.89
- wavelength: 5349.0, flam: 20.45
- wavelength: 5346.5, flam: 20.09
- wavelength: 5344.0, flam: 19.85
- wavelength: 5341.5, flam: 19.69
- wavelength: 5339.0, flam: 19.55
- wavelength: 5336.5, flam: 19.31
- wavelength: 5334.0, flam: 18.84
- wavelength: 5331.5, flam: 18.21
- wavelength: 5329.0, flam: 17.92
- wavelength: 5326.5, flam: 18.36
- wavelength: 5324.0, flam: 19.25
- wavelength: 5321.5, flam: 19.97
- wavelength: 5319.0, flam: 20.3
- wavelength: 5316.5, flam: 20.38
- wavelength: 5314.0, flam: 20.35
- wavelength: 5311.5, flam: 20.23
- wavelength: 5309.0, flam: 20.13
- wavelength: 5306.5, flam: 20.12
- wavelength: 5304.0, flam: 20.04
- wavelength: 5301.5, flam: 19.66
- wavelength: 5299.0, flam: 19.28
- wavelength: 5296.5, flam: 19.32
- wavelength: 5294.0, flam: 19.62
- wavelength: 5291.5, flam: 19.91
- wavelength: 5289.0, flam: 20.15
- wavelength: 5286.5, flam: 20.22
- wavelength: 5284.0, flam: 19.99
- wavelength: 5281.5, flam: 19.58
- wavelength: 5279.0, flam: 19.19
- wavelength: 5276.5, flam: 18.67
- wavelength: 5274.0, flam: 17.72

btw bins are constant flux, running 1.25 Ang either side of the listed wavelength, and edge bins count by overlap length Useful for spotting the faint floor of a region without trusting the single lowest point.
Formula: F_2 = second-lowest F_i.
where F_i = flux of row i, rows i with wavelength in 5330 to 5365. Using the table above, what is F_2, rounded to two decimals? 18.84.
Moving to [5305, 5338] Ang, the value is 18.21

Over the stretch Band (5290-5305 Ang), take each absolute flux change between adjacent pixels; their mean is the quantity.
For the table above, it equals 0.28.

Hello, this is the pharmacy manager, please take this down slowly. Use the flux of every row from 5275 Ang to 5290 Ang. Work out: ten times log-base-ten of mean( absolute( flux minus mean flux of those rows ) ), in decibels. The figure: -3.1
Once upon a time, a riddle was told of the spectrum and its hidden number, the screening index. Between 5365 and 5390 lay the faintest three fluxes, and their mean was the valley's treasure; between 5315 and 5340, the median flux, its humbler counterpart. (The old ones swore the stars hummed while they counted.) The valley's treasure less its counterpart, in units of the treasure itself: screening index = 0.023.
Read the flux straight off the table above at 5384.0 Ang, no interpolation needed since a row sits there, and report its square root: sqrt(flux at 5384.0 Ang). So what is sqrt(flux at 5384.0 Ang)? 4.84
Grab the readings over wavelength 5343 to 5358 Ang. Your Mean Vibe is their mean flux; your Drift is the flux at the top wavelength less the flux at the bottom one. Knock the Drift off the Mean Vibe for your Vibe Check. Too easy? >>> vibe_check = 19.0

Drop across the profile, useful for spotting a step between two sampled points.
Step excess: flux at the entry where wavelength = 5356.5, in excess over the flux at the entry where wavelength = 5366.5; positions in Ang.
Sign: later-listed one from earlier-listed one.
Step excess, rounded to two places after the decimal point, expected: 1.31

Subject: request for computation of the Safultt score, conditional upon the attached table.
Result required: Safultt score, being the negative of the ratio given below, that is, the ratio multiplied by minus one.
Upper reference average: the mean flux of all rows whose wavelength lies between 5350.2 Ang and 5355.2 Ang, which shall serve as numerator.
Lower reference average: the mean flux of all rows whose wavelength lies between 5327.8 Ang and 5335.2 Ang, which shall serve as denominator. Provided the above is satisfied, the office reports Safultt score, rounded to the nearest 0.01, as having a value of -1.15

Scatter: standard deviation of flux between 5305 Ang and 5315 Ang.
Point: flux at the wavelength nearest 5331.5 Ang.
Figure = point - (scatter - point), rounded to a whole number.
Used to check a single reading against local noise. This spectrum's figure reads 36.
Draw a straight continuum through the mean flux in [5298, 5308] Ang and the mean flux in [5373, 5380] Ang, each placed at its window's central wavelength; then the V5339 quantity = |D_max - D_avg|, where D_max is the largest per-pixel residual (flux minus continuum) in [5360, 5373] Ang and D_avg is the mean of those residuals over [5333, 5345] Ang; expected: 1.4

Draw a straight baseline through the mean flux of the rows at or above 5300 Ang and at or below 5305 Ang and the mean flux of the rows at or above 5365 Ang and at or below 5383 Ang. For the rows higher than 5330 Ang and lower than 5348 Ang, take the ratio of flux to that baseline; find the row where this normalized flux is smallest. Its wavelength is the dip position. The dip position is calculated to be 5331.5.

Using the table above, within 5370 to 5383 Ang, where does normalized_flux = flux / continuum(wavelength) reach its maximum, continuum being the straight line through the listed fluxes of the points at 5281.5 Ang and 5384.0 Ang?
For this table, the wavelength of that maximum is 5381.5 Ang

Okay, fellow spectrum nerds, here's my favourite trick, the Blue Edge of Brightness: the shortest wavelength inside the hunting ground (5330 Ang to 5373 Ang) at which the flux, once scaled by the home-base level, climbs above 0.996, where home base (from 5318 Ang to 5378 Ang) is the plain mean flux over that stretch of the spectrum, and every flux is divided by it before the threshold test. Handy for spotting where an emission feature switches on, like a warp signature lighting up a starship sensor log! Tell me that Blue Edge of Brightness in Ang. 5346.5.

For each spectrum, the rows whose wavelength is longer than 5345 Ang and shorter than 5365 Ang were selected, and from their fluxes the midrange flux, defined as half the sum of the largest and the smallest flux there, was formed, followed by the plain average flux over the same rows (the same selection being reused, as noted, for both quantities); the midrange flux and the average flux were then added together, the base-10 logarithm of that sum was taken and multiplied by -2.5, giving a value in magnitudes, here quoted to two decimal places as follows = -4.05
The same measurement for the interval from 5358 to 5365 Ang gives -4.07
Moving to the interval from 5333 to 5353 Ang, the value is -4.00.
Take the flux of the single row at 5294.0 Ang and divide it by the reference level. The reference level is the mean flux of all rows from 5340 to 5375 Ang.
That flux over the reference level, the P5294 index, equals 0.96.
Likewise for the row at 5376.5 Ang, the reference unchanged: 1.05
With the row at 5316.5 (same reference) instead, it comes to 0.99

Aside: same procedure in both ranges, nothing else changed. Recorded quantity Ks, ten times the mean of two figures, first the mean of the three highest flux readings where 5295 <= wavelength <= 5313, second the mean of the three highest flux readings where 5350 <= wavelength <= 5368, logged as 208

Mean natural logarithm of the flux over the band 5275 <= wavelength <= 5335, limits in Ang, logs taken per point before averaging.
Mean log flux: 2.973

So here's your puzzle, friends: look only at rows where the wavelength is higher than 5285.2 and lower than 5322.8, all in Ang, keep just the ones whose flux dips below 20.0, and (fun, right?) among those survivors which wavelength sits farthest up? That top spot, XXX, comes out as 5321.5 Ang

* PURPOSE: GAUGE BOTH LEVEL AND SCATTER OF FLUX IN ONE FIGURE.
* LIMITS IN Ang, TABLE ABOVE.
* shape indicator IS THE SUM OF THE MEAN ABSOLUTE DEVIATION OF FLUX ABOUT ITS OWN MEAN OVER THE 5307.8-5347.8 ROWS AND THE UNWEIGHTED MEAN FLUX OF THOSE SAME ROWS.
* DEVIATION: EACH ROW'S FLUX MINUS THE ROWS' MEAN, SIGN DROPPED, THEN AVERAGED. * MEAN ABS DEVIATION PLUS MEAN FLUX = 20.19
